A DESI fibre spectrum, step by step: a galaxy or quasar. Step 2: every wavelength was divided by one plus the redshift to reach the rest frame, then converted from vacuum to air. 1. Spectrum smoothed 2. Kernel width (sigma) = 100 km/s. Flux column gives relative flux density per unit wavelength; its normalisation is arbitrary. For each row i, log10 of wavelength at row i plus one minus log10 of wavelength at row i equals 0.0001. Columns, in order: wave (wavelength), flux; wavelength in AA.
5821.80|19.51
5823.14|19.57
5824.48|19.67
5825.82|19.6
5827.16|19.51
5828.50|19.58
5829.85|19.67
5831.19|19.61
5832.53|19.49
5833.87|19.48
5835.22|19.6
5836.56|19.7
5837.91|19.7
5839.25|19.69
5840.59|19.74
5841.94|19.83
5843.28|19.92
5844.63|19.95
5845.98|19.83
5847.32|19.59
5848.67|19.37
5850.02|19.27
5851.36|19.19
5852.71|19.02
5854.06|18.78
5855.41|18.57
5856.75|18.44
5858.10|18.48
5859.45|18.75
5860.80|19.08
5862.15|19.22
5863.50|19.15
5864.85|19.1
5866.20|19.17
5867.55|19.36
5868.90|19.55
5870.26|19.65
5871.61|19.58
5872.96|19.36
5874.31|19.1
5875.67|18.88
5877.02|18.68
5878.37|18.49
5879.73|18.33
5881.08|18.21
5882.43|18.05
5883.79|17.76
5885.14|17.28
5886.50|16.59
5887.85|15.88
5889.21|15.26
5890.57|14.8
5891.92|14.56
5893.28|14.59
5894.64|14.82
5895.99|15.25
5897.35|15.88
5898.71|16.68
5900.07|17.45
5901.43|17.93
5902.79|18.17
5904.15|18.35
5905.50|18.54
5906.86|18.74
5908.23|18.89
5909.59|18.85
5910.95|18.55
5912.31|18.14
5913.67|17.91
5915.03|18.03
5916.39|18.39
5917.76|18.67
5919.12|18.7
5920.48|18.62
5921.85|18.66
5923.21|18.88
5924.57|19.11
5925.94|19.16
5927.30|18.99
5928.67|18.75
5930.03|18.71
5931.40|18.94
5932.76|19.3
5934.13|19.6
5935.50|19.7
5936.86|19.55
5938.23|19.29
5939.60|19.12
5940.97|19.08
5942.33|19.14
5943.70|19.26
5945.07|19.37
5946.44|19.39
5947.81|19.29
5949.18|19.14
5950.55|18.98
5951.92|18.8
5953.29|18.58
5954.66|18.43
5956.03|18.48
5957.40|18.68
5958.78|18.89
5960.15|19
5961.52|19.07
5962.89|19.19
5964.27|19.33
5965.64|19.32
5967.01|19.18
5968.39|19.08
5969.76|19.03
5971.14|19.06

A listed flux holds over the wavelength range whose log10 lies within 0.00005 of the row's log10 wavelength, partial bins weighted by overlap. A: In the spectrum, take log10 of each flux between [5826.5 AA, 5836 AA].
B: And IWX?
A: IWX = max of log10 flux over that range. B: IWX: 1.29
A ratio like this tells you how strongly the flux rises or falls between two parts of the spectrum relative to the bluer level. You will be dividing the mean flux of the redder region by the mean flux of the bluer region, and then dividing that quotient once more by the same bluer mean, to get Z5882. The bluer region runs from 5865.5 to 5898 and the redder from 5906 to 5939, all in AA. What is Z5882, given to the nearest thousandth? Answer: 0.062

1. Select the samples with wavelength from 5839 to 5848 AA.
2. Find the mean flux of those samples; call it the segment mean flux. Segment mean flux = 19.8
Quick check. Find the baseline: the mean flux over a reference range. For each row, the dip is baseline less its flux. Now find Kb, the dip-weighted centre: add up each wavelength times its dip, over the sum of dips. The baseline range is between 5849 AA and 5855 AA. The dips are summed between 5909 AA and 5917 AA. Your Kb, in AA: 5913.6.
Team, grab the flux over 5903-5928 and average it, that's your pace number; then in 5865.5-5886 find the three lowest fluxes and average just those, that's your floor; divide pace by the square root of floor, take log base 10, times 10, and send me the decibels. 6.46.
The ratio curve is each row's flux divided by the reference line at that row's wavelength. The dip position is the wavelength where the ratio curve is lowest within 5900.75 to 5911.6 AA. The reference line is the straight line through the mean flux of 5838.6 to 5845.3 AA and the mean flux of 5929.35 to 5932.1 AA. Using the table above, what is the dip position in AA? 5901.43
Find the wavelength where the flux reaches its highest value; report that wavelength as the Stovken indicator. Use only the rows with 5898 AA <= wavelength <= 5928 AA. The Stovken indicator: 5925.94 AA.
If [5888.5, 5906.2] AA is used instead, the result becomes 5905.50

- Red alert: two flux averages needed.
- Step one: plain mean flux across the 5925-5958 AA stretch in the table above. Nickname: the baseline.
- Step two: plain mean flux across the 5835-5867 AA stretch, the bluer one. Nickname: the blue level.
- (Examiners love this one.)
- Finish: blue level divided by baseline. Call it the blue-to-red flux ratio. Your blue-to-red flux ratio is 1.01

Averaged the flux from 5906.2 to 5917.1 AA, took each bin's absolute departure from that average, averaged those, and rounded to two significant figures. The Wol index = 0.32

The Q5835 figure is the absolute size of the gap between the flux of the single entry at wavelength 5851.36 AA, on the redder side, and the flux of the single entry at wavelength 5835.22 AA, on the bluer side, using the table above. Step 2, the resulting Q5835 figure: 0.41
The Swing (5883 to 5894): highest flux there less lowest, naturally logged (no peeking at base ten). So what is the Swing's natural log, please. 1.2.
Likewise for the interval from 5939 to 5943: -2.8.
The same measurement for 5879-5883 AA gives -1.3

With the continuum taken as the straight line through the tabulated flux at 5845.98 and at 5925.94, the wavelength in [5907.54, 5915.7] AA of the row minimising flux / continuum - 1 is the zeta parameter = 5913.67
